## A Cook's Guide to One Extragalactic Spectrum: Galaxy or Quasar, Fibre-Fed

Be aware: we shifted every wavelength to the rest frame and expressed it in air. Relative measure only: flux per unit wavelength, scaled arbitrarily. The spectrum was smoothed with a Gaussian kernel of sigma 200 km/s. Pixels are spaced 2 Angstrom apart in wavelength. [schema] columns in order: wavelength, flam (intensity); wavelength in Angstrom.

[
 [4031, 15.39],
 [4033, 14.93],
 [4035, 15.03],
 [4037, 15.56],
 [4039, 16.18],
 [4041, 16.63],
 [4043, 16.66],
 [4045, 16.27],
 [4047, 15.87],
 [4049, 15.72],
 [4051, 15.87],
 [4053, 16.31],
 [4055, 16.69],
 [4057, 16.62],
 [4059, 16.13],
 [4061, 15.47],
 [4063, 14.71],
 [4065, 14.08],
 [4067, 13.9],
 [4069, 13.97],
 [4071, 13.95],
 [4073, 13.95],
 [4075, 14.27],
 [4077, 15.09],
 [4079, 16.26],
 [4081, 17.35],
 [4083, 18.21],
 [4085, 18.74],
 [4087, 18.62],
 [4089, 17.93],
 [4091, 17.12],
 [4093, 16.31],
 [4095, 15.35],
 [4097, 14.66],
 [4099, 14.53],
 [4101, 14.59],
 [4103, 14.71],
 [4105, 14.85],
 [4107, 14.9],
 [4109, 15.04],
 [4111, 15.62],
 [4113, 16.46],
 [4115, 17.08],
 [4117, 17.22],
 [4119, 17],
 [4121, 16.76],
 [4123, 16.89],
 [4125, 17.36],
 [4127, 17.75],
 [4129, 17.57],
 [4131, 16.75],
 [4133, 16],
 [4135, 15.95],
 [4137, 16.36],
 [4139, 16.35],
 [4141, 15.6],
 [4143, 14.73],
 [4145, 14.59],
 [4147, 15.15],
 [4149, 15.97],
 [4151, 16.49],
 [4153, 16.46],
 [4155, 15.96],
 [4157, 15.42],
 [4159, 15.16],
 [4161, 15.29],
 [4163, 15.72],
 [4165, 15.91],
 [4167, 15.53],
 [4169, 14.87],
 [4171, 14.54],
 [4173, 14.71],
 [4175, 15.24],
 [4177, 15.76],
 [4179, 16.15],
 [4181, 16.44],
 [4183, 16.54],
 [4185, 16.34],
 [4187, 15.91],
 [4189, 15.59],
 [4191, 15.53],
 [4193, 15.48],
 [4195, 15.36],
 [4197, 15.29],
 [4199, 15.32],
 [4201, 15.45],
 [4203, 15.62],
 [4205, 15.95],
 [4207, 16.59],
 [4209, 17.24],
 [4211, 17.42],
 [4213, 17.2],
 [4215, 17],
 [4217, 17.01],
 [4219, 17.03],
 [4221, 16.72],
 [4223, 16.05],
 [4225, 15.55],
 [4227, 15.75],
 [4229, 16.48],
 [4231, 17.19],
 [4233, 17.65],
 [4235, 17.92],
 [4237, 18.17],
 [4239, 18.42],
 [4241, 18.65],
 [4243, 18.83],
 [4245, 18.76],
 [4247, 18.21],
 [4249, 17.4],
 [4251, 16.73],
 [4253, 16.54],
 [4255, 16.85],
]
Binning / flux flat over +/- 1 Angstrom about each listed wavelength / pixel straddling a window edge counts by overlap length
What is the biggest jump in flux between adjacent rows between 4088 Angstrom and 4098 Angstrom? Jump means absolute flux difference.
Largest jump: 1.0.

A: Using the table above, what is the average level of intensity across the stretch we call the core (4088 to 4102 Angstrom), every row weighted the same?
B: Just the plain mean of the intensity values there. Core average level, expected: 15.8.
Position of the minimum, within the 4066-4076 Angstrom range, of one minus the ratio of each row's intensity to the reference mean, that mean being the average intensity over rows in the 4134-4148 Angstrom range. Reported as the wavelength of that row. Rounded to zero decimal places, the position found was 4075 Angstrom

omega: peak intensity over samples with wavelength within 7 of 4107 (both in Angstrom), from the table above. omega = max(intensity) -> 16.46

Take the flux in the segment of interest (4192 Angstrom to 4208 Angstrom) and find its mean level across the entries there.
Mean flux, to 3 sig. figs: 15.6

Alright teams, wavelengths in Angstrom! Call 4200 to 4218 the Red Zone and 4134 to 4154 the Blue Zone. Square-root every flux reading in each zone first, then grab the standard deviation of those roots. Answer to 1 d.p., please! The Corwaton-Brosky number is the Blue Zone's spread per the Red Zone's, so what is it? 1.0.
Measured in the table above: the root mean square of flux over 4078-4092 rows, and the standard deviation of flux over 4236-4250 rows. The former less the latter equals 17.3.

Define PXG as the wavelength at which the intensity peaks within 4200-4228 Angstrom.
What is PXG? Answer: 4211 Angstrom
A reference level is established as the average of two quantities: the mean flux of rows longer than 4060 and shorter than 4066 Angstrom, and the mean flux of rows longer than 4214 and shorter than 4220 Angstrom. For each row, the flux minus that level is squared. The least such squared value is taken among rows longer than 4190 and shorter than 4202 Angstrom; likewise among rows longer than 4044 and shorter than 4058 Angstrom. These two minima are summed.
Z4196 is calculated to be 0.13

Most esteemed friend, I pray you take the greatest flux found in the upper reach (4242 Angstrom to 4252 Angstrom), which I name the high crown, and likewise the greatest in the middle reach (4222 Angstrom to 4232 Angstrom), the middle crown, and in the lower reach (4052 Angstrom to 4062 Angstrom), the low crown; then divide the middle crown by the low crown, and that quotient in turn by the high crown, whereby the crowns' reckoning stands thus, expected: 0.0547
